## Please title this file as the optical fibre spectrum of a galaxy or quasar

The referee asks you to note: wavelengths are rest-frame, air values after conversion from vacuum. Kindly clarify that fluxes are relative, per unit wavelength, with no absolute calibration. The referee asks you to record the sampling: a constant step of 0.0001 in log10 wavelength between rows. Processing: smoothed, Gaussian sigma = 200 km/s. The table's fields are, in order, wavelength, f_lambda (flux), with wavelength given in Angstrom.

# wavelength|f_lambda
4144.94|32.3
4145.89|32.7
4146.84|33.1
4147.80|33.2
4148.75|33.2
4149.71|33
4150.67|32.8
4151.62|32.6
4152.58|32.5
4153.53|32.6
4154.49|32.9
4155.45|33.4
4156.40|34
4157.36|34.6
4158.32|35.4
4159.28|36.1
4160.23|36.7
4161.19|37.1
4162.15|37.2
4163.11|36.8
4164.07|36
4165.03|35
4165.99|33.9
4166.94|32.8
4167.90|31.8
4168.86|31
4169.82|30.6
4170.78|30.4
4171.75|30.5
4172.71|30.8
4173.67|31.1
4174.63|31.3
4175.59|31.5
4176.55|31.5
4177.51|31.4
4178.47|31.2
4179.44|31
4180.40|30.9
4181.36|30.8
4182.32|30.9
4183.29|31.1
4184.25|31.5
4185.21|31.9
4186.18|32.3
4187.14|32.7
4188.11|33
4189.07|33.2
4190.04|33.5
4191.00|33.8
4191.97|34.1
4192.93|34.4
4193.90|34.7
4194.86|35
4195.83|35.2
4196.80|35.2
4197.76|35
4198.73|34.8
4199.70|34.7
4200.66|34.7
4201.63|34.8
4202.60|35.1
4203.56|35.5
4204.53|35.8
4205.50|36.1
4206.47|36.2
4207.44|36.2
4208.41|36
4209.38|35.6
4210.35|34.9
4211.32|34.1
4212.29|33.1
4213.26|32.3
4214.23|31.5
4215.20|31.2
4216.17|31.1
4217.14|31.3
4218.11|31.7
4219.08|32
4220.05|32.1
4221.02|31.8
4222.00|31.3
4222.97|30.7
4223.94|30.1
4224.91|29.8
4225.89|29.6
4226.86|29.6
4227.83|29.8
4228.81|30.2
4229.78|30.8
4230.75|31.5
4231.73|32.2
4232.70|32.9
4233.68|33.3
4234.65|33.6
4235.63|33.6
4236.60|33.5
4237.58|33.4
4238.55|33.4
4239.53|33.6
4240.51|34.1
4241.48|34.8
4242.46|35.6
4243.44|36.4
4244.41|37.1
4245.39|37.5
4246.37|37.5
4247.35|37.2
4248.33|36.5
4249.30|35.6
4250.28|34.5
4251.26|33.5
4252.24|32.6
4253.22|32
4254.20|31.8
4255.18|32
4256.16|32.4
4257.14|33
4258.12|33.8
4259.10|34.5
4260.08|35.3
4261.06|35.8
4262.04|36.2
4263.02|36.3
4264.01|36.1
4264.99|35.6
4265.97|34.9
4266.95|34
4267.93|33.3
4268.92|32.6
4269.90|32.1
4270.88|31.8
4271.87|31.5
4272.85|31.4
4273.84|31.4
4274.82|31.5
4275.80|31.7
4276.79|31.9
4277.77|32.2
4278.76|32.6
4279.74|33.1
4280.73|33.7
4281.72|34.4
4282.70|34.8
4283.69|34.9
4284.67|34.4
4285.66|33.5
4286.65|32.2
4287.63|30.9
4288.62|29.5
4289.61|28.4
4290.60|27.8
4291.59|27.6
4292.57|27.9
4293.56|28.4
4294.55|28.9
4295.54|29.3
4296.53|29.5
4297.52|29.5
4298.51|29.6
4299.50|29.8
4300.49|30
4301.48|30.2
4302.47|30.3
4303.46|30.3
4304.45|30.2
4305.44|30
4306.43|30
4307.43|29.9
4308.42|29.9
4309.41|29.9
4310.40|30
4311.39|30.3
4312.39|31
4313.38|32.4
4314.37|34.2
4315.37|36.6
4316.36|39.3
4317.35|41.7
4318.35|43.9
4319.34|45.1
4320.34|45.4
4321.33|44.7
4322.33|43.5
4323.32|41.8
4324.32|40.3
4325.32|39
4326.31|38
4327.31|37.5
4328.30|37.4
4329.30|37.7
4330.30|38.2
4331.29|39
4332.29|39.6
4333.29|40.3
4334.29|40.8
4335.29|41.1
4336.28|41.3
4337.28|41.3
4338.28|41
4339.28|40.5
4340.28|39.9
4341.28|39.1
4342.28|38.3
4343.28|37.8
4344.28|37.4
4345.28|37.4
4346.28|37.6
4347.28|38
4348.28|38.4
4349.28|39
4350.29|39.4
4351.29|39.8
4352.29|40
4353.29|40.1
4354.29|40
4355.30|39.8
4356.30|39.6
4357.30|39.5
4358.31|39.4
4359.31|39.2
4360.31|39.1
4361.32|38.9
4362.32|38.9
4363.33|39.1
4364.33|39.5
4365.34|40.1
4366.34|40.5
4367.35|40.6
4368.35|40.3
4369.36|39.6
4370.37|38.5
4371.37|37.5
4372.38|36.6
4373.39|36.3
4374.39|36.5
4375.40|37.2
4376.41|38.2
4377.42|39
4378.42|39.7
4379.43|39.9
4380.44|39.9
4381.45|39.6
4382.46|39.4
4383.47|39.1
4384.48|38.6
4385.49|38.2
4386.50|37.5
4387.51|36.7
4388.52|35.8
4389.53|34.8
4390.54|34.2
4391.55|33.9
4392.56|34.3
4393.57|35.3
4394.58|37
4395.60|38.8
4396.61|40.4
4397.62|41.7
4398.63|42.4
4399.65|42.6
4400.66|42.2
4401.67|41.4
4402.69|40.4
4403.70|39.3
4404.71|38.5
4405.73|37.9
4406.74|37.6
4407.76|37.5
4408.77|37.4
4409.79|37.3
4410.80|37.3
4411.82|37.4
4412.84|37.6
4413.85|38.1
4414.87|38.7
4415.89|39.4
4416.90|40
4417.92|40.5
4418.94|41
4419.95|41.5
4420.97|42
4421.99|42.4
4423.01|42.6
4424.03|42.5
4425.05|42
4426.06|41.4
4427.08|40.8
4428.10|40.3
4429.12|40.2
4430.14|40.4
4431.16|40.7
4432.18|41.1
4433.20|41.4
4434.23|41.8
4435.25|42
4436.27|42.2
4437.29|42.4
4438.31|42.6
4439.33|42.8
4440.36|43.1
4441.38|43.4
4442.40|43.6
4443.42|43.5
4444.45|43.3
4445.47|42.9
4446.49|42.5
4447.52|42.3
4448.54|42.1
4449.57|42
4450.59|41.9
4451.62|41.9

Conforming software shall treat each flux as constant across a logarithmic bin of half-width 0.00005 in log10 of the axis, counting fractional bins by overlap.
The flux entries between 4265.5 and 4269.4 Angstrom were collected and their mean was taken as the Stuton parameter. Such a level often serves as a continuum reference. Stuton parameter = 34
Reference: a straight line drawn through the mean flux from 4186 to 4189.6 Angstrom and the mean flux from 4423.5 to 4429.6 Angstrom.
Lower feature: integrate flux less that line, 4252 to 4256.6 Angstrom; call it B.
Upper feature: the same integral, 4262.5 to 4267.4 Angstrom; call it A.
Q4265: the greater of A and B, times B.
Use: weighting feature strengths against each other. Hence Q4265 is 10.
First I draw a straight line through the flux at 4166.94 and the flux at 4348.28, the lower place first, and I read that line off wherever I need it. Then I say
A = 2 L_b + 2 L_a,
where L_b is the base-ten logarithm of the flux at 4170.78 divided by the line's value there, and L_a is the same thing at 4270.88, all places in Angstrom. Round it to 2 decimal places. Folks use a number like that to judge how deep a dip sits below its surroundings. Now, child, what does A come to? -0.18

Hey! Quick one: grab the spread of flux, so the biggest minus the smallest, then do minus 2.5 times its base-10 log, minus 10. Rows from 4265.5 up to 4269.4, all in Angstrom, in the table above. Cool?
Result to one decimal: -10.9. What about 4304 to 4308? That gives -8.7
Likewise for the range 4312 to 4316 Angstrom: -11.9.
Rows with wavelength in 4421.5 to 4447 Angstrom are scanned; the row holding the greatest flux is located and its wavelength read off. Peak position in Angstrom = 4442.40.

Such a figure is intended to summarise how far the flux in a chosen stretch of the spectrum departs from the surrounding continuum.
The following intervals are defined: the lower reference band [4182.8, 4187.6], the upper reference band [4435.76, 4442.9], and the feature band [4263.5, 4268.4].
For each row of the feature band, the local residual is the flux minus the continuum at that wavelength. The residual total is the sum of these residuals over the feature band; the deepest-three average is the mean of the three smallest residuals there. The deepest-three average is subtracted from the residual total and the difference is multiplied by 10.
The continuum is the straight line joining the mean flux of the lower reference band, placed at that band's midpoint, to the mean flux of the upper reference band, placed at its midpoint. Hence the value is -17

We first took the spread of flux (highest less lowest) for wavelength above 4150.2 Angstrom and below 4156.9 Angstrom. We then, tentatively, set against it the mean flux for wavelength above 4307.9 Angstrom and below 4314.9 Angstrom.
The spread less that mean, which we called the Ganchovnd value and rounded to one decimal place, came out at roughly -29.6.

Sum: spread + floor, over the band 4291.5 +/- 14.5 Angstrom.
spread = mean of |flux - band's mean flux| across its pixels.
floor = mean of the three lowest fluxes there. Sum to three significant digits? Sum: 29.7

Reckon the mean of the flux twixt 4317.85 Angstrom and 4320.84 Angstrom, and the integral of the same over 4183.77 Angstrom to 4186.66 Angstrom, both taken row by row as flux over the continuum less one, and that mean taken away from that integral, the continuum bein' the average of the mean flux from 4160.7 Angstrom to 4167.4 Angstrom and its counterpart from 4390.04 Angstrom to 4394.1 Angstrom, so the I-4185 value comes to -0.54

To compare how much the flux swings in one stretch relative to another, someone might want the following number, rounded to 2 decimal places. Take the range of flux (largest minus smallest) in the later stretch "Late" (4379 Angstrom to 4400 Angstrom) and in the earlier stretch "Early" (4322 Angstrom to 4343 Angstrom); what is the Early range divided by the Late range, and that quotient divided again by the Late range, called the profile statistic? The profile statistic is 0.08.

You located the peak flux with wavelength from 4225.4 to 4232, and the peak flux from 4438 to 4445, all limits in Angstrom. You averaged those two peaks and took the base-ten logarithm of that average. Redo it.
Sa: 1.58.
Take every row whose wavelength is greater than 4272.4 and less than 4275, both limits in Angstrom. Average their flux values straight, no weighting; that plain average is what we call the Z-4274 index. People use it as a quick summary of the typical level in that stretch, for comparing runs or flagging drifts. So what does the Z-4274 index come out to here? 31.4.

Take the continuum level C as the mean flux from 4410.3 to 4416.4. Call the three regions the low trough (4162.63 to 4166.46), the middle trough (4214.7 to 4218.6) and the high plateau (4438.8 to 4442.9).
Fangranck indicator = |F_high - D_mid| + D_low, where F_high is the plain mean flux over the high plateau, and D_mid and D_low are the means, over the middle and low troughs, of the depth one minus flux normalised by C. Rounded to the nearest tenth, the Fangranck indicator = 43.1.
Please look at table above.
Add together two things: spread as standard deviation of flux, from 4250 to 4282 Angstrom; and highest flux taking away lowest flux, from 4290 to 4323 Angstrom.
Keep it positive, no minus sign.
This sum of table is 19.4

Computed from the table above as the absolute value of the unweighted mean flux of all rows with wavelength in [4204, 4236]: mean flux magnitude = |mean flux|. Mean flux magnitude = 32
